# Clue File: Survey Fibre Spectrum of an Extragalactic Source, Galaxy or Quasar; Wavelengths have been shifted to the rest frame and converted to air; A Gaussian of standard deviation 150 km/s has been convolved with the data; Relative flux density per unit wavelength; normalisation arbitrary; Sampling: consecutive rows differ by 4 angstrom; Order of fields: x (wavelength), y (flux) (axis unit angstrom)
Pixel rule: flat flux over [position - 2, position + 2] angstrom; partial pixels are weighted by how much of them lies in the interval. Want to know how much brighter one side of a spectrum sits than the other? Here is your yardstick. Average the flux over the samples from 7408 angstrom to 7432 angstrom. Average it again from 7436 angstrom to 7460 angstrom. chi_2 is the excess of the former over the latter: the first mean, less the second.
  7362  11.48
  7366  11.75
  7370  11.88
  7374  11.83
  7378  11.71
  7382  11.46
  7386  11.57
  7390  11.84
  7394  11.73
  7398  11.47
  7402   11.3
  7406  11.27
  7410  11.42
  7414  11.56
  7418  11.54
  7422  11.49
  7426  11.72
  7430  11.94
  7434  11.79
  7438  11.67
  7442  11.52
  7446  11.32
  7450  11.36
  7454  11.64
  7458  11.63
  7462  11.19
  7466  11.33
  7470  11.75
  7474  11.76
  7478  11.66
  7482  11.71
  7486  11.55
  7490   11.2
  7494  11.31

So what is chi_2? 0.09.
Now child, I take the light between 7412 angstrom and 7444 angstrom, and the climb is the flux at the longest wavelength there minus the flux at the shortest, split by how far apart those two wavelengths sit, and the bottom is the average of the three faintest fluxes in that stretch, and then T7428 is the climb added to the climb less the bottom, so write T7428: -11.5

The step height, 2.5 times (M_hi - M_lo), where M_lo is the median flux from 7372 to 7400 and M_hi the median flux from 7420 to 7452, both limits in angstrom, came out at -0.29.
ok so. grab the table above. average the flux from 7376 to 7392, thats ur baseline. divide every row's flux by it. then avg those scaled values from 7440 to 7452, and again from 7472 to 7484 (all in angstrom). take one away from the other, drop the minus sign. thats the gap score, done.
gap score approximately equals 0.0266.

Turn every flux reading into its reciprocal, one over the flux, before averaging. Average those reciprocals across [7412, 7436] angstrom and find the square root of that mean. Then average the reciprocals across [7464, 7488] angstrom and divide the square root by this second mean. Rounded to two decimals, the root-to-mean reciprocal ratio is 3.40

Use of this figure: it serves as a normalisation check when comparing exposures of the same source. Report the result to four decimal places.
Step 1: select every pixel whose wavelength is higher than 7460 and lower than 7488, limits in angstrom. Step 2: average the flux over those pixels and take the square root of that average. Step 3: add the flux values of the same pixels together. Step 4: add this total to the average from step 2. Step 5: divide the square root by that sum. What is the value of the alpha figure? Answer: 0.0368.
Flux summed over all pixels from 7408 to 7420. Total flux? 34.5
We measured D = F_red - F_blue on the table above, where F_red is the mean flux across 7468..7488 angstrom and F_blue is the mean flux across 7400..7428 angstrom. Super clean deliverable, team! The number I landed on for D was 0.21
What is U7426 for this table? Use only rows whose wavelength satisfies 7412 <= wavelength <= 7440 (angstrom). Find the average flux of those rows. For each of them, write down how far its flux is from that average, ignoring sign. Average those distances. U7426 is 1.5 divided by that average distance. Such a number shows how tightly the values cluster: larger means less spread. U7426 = 12.2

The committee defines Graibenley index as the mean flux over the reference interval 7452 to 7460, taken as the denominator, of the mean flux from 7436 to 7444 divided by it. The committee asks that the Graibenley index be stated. 0.997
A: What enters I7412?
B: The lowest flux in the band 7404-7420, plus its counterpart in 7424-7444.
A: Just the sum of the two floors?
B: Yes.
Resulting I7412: 22.8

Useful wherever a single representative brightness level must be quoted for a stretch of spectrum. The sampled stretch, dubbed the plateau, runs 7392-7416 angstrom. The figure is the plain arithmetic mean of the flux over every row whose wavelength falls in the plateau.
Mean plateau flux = 11.5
